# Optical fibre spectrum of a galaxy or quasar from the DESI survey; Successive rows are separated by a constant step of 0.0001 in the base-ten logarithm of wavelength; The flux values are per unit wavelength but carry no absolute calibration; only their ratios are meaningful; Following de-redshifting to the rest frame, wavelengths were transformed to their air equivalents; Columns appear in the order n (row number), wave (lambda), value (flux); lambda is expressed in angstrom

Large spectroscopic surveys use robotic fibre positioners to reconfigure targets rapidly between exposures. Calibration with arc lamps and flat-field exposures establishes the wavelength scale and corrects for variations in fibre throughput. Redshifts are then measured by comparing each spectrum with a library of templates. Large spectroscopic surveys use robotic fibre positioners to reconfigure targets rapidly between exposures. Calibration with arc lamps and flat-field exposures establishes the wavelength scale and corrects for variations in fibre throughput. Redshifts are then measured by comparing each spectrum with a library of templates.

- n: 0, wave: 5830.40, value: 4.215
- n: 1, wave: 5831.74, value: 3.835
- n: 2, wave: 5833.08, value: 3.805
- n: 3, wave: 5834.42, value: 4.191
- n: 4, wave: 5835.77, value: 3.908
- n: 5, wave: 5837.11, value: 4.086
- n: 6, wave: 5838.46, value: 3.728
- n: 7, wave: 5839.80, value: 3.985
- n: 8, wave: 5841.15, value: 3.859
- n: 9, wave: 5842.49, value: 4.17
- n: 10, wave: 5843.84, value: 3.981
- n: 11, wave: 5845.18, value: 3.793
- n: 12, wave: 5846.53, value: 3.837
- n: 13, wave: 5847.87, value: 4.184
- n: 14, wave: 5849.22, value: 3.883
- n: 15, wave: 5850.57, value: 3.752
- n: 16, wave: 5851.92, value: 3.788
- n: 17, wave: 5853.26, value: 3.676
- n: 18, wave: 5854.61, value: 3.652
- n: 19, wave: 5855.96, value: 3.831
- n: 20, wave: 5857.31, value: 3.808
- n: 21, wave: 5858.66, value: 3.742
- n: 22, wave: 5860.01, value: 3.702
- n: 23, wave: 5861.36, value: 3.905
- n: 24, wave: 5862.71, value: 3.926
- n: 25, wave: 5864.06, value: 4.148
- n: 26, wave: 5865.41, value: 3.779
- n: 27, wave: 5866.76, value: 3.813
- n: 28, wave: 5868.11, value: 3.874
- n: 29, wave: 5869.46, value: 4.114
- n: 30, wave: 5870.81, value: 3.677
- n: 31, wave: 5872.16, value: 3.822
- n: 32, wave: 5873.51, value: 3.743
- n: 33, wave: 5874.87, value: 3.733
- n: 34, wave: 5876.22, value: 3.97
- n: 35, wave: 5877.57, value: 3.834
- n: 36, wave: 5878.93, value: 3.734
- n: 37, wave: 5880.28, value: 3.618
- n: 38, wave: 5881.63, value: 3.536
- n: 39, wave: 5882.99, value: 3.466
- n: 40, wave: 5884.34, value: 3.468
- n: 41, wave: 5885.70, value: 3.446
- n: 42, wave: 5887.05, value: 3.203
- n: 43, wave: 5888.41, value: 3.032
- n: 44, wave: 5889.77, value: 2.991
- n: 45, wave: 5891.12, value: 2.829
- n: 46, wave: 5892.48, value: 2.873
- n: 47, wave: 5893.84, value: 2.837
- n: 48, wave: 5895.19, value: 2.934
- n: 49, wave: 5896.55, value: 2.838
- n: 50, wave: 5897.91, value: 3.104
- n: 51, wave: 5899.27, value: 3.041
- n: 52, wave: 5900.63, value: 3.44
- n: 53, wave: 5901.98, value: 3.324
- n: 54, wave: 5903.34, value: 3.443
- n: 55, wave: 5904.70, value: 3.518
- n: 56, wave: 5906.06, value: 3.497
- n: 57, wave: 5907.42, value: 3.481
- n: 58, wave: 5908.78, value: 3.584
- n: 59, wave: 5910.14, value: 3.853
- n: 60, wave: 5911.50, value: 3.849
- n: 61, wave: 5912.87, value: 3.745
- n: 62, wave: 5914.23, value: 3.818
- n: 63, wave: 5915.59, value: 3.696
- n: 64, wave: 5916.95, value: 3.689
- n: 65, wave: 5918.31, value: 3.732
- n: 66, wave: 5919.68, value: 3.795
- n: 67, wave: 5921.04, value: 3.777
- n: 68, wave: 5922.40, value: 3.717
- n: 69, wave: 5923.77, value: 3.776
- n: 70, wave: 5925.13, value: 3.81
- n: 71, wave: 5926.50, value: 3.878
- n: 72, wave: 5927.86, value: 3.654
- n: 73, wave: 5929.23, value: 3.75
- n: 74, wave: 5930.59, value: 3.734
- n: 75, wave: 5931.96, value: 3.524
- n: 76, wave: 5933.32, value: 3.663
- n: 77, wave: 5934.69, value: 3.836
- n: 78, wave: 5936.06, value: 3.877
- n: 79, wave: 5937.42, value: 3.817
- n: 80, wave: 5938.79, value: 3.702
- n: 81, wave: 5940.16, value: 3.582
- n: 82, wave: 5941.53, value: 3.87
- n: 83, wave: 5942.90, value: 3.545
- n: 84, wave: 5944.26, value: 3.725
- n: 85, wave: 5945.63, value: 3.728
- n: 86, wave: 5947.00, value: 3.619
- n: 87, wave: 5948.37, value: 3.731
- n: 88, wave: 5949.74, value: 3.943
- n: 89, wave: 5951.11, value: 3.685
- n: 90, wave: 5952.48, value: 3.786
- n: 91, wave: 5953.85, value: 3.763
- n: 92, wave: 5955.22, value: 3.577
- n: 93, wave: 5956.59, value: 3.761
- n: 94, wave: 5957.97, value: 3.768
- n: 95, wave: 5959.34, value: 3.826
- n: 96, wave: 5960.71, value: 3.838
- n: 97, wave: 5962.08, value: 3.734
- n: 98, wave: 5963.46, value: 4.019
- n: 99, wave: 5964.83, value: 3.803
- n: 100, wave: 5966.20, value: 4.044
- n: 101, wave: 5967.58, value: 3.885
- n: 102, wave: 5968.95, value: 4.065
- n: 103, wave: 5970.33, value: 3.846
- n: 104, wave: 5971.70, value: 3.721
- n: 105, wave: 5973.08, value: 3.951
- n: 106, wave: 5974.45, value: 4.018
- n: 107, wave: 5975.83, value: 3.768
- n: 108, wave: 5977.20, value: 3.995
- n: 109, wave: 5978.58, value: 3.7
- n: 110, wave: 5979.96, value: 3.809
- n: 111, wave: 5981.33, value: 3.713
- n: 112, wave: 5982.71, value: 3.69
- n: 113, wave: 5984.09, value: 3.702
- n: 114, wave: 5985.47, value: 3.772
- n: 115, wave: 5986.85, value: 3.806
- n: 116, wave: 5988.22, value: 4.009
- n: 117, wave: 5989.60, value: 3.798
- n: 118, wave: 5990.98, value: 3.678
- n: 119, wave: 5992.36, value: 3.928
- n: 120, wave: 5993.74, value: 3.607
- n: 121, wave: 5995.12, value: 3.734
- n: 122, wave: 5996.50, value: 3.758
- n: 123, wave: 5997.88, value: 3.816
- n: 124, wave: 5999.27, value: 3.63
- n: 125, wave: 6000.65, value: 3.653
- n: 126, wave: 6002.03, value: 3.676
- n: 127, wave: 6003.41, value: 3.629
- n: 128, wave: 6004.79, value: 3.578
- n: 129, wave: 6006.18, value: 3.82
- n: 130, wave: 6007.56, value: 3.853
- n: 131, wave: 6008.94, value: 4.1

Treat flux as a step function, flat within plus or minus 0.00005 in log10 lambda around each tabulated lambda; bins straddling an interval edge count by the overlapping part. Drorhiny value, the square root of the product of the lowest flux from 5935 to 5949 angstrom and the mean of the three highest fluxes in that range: 3.70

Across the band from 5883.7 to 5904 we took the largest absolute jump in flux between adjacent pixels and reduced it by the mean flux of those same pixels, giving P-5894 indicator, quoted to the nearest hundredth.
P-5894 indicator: -2.72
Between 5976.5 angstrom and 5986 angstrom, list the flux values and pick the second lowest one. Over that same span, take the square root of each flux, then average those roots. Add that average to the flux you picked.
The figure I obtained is 5.64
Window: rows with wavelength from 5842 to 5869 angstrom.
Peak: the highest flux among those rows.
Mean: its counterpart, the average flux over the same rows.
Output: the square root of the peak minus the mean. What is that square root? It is 0.57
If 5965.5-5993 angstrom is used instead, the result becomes 0.47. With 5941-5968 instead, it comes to 0.51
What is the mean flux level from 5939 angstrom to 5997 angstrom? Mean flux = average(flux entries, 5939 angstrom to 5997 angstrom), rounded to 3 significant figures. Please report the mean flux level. 3.79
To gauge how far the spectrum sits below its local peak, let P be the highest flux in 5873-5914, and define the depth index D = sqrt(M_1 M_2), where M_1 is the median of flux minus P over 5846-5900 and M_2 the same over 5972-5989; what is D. 0.21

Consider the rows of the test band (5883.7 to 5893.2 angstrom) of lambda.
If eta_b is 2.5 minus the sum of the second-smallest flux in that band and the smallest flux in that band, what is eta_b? -3.20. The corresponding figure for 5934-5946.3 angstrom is -4.63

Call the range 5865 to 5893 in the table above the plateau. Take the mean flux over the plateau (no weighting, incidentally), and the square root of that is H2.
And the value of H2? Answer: 1.88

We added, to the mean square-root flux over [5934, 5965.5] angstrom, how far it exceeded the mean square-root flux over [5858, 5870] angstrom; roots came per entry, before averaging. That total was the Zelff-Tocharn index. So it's 1.91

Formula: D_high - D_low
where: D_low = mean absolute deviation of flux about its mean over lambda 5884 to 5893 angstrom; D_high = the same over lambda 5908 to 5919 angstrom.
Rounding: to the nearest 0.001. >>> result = -0.145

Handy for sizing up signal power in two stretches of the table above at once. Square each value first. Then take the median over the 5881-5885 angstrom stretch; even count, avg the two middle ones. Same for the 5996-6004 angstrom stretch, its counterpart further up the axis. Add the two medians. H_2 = 25.5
